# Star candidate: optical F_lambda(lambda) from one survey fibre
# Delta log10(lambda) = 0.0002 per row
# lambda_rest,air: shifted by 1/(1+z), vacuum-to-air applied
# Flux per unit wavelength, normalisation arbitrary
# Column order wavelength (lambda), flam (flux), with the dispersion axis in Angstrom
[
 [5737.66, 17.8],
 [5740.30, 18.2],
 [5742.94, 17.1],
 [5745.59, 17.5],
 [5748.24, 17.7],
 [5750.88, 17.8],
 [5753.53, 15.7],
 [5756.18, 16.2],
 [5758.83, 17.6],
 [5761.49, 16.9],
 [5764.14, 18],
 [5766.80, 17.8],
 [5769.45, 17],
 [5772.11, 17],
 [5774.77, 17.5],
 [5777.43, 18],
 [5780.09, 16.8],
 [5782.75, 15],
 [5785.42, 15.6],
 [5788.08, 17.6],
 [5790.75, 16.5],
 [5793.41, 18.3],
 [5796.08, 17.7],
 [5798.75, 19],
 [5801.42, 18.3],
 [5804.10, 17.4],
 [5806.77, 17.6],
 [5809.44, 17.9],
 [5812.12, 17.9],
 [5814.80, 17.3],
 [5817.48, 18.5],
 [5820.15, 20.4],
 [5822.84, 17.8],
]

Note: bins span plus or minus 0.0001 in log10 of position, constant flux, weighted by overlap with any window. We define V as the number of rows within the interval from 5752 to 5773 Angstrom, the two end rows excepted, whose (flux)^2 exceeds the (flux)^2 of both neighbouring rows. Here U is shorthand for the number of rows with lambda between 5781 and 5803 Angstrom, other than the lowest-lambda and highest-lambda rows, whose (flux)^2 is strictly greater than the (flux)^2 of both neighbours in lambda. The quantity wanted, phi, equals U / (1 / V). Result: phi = 6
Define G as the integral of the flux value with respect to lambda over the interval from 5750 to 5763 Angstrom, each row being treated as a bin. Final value 219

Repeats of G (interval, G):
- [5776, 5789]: 216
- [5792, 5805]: 236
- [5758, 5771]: 227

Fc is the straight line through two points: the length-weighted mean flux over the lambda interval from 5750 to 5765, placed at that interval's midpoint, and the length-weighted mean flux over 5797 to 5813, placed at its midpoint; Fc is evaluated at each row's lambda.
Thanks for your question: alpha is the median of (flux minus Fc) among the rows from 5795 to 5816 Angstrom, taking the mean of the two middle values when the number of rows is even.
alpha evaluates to -0.23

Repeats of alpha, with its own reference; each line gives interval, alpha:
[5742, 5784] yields 0.29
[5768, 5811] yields -0.22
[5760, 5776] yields -0.01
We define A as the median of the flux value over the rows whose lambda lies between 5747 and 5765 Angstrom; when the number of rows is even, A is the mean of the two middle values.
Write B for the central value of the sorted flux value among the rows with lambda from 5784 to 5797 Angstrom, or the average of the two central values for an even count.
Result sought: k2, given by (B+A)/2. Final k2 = 17.6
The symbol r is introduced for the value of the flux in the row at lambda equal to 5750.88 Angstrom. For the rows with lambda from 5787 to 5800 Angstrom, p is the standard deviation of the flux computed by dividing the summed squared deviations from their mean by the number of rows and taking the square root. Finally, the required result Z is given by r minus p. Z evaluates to 17.0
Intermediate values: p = 0.83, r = 17.8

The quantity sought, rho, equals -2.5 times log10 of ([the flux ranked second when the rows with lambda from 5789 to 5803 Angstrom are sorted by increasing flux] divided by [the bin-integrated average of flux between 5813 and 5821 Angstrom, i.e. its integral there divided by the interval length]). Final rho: 0.054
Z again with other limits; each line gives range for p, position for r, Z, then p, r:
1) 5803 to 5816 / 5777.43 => 17.8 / 0.25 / 18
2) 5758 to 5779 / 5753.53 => 15.3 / 0.43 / 15.7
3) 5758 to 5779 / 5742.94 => 16.7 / 0.43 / 17.1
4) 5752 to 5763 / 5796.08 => 17.0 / 0.72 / 17.7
